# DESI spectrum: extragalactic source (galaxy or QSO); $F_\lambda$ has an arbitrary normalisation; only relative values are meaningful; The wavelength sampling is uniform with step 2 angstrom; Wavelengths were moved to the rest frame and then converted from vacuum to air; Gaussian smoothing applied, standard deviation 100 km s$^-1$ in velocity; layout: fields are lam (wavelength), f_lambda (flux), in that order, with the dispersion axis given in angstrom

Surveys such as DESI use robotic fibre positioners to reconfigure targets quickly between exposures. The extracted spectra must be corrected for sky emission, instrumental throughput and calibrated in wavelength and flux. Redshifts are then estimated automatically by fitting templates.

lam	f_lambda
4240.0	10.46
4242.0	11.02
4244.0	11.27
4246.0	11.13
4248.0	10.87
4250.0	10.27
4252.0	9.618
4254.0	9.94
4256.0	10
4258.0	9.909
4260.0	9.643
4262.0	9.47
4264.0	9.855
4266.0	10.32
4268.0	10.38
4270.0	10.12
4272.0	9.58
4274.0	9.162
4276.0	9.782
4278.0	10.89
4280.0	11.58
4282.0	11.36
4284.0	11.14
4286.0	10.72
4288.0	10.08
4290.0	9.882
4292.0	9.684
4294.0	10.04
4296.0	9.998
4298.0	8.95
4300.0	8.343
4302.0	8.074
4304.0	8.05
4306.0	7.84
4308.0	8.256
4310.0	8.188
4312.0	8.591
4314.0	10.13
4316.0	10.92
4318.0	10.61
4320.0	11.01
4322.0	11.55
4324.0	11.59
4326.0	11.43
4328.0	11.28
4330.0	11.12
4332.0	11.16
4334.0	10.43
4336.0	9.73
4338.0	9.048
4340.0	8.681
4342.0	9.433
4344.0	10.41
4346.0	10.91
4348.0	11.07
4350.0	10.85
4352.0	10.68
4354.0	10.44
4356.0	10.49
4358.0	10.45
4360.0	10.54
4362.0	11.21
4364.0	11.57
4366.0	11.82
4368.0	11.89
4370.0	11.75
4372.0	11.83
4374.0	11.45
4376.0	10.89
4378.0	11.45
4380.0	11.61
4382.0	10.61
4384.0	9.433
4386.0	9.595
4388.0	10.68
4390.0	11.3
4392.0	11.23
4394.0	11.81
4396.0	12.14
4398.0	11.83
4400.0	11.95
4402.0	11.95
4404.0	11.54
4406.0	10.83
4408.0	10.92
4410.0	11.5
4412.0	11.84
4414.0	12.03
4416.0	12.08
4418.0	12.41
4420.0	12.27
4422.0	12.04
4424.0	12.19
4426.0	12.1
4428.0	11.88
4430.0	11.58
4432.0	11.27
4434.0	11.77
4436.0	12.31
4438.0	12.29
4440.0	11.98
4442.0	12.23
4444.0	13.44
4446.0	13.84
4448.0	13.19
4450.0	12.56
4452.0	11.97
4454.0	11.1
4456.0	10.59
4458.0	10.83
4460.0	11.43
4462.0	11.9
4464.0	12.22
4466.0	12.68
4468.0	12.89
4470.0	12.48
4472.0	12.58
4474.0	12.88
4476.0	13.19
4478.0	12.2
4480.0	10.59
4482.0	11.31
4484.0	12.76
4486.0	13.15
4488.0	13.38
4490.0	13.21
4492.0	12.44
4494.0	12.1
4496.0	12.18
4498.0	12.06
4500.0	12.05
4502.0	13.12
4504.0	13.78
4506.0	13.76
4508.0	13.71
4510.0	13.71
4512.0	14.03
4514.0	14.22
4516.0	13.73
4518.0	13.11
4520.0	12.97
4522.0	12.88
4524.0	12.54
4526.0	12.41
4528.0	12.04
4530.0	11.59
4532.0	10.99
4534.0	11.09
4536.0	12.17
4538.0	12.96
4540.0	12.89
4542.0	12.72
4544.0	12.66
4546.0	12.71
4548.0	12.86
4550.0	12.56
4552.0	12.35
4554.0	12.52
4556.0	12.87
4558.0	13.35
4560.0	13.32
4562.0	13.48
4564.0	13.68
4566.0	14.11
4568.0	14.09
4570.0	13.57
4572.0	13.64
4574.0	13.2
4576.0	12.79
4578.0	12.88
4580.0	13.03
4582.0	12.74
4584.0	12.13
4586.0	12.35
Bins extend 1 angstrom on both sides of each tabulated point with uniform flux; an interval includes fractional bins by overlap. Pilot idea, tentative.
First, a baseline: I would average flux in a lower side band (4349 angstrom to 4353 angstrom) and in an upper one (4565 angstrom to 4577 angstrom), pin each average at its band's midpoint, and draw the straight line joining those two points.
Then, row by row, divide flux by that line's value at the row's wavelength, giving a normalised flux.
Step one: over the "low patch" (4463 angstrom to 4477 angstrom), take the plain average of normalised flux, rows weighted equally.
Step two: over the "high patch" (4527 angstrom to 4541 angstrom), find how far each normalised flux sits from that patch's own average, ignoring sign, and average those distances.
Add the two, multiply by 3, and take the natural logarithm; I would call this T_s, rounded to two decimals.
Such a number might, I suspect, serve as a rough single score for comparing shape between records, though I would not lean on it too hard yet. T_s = 1.18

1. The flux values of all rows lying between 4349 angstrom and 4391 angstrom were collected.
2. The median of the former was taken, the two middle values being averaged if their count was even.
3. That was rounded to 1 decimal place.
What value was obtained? 10.9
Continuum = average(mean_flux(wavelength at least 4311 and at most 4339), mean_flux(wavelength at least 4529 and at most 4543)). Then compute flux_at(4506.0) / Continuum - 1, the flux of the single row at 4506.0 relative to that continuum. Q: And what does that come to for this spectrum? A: 0.21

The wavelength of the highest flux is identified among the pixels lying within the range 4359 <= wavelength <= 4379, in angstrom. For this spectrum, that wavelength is 4368.0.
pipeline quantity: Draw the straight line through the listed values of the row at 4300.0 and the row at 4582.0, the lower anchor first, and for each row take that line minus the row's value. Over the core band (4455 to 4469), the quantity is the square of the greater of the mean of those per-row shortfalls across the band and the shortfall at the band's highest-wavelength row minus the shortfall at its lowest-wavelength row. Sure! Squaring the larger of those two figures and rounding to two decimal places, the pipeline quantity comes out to 0.85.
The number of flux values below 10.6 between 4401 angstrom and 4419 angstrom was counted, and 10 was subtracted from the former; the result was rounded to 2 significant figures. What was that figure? -10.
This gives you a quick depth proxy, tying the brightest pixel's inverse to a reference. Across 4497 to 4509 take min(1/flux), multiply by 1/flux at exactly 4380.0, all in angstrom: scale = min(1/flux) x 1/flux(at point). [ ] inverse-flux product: 0.0063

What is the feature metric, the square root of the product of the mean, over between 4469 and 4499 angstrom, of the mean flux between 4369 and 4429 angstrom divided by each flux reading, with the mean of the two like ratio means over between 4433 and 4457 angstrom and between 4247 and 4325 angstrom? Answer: 0.991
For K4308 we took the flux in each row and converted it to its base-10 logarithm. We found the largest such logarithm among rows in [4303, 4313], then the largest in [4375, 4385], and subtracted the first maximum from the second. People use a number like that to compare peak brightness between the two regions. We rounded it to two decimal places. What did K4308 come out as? 0.13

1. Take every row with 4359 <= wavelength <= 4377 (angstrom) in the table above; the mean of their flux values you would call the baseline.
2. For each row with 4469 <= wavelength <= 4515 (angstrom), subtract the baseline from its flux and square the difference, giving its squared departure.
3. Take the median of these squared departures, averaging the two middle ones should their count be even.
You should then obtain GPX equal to 2.08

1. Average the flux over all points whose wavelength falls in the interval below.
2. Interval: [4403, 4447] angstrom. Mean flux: 12.0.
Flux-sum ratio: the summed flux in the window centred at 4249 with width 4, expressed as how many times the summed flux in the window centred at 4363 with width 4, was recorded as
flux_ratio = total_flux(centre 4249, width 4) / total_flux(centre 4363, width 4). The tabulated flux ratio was 0.93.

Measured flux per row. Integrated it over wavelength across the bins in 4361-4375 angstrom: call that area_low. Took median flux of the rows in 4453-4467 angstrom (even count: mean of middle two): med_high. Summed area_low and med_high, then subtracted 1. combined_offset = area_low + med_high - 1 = 173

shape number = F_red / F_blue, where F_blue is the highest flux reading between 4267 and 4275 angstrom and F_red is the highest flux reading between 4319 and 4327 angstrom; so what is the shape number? 1.12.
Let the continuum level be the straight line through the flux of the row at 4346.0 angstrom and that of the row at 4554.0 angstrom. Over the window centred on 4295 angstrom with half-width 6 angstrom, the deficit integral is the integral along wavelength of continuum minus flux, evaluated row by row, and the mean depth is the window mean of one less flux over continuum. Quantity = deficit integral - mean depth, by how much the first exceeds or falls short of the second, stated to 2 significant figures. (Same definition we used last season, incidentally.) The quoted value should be 12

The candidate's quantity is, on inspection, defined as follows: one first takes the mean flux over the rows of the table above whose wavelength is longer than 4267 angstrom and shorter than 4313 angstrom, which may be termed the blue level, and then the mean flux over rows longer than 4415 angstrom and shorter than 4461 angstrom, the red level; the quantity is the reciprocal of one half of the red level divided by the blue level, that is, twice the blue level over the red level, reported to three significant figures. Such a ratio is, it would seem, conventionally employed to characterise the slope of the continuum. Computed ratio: 1.59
